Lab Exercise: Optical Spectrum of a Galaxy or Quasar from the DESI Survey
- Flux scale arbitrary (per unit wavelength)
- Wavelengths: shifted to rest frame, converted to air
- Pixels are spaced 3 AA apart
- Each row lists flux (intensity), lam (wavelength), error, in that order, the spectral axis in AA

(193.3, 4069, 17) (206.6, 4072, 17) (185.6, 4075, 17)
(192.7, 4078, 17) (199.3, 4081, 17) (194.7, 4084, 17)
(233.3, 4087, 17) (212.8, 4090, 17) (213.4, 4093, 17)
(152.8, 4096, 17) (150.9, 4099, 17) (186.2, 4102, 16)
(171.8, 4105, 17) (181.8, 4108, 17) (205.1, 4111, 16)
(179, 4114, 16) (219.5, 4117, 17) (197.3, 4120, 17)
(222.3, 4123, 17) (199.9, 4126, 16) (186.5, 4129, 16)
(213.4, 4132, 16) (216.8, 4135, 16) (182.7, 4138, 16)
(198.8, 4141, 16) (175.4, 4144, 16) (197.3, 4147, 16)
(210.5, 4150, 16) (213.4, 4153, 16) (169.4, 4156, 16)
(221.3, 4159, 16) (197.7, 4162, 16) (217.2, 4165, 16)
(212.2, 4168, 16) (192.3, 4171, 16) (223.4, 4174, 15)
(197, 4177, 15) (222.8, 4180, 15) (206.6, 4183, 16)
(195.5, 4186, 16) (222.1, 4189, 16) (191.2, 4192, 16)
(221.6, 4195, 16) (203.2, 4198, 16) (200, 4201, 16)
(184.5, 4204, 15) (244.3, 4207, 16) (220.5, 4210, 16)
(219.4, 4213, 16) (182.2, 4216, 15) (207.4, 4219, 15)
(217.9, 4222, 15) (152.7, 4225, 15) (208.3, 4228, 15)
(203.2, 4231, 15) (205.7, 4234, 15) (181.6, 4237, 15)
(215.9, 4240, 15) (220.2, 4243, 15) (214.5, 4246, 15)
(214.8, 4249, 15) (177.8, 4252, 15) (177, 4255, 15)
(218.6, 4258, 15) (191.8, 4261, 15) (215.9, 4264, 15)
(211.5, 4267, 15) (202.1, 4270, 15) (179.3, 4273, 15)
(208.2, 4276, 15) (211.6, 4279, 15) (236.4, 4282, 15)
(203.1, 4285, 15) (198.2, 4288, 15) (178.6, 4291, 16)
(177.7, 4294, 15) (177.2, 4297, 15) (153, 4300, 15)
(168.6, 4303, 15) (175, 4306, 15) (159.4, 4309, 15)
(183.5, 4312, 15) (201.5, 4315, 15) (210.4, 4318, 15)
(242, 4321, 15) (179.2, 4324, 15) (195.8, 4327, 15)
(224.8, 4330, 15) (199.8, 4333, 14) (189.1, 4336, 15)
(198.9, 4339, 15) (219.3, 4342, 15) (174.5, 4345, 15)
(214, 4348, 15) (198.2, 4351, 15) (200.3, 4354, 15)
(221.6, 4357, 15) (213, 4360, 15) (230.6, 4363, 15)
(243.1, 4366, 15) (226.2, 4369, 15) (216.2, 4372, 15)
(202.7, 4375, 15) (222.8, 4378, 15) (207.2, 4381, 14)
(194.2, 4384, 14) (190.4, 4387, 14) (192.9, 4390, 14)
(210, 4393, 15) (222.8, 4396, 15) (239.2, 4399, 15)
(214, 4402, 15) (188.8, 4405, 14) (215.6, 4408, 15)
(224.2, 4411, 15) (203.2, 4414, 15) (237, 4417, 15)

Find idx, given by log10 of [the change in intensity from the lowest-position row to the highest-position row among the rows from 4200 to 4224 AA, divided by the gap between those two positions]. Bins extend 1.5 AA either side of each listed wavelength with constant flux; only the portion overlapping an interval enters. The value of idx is -0.07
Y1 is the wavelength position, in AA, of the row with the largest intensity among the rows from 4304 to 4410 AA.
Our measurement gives 4366 AA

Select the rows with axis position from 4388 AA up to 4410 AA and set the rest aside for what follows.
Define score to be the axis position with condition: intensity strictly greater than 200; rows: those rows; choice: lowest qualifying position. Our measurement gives 4393 AA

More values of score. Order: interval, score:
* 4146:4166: 4150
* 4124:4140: 4132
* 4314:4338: 4315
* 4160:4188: 4165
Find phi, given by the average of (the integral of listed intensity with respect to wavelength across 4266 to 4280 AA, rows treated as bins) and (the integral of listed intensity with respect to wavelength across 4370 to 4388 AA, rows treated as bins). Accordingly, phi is 3272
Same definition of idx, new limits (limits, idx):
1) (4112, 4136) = 0.26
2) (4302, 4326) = -0.30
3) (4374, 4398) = -0.02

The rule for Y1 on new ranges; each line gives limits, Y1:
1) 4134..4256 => 4207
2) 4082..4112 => 4087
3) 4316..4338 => 4321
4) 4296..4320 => 4318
